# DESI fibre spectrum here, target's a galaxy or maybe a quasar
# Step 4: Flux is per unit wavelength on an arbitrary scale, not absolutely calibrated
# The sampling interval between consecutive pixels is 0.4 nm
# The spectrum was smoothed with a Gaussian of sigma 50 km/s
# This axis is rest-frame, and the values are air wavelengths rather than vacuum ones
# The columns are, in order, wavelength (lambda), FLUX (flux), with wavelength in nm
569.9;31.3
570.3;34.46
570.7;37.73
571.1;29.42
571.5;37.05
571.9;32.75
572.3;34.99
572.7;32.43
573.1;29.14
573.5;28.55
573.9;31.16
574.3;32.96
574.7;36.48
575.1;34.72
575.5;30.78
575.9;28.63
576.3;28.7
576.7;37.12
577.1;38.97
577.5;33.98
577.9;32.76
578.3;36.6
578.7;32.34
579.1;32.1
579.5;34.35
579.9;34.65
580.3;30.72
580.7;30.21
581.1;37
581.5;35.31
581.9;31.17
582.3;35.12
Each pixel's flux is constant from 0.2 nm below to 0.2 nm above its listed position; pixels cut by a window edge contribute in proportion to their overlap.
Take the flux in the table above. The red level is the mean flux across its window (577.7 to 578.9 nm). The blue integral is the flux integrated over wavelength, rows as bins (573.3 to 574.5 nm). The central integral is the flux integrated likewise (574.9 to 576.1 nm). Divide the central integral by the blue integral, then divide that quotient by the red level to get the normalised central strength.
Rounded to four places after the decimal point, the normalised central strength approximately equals 0.0300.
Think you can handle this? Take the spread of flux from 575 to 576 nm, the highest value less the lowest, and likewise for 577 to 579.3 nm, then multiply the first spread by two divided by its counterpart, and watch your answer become 1.8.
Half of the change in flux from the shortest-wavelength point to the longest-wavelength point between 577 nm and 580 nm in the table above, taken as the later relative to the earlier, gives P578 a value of -2.16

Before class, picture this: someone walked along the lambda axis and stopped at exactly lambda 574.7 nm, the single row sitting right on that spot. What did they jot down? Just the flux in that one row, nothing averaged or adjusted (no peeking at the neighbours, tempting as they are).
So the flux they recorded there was 36.48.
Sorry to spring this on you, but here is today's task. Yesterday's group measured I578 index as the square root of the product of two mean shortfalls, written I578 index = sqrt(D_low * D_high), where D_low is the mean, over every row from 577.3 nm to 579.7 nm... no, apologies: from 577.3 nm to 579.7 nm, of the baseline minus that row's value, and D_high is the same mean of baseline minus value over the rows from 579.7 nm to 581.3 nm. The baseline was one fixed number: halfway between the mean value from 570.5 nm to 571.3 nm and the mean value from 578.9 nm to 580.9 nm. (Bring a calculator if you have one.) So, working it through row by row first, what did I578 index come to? 0.3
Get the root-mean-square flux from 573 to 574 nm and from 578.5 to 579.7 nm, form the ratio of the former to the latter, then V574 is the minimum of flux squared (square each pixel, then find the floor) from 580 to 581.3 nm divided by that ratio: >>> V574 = 1014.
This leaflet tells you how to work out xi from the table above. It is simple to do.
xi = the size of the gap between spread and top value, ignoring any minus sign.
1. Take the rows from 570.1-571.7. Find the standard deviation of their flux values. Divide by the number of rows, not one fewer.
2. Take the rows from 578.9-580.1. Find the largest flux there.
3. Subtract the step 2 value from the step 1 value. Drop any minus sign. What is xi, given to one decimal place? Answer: 31.4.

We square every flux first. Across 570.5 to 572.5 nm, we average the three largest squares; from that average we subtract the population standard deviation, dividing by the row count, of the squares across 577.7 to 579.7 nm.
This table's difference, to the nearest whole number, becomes 1225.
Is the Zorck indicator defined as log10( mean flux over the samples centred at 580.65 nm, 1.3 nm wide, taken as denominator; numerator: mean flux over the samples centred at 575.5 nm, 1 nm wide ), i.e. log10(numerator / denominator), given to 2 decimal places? -0.02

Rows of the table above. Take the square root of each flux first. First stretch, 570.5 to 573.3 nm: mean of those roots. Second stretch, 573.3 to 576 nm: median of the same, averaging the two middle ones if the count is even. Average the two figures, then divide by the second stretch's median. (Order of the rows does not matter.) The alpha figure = 1.02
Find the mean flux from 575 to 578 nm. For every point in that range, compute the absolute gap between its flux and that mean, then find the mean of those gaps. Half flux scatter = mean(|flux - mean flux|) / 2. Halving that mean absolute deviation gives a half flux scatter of 1.5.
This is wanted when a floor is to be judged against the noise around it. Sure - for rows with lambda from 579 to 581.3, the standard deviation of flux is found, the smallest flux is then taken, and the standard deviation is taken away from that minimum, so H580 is 28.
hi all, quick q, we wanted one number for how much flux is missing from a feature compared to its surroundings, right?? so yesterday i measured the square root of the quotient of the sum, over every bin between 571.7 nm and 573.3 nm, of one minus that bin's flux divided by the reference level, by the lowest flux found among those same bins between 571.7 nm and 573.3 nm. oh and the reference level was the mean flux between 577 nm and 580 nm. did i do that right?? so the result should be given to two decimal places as 0.09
